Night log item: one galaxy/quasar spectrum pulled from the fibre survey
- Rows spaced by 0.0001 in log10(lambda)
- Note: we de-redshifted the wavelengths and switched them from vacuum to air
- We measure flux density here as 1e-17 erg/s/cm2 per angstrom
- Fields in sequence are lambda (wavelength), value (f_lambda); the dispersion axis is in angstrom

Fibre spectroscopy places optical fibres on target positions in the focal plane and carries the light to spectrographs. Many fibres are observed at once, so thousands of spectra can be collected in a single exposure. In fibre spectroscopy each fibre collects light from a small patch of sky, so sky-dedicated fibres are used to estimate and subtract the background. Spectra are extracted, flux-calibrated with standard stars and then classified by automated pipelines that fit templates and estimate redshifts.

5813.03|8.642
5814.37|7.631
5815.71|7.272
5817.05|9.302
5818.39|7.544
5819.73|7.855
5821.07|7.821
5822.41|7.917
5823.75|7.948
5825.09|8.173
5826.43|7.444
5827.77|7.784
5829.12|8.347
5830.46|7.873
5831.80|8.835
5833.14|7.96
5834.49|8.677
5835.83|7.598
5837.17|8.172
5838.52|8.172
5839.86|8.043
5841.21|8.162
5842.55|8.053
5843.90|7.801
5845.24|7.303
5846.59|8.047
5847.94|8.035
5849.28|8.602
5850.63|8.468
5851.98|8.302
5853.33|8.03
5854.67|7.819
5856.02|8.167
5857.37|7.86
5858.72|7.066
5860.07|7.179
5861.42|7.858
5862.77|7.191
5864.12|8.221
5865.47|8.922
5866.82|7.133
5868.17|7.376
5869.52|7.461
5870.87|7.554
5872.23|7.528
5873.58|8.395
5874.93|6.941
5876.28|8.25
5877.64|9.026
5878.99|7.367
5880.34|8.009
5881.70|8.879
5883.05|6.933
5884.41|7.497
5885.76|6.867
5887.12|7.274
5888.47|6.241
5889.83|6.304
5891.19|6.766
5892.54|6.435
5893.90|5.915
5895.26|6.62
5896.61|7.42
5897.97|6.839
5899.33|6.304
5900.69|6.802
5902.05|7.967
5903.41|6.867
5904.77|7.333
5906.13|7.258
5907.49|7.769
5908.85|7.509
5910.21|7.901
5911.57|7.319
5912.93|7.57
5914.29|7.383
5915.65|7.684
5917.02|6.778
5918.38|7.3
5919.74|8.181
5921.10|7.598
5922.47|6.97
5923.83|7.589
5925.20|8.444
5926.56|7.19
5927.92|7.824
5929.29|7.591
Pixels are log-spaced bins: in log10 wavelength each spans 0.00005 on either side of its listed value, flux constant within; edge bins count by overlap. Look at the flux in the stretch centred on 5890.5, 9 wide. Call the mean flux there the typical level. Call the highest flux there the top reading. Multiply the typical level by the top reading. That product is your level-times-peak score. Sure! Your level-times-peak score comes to 47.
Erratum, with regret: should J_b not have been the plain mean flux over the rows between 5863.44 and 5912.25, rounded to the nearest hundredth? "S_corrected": 7.37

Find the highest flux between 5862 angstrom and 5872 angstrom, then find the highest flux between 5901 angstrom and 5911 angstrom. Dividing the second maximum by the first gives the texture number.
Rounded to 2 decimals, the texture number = 0.89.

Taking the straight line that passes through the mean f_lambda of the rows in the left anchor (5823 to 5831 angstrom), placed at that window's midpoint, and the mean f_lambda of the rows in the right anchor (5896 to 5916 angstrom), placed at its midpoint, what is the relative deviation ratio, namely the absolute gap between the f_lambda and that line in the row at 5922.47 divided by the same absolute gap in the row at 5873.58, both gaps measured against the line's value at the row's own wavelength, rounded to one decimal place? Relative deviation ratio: 0.3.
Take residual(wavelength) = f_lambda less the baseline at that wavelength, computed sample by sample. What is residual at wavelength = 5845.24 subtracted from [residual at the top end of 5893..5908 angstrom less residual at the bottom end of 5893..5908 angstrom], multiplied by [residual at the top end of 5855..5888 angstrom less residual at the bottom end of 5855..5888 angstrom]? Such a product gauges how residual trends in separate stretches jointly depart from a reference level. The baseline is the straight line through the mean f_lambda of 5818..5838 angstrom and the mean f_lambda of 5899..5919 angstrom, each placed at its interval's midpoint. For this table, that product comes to -1.6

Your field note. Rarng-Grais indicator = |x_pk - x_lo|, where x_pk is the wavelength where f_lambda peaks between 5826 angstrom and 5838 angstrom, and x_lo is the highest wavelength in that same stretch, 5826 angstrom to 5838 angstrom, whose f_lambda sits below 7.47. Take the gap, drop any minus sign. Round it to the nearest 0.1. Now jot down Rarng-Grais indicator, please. 5.4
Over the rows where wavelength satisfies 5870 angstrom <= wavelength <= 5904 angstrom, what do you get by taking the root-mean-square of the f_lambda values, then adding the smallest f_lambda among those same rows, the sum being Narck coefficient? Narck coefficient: 13.2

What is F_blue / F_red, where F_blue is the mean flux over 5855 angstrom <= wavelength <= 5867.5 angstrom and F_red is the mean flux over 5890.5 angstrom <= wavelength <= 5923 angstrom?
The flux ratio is 1.08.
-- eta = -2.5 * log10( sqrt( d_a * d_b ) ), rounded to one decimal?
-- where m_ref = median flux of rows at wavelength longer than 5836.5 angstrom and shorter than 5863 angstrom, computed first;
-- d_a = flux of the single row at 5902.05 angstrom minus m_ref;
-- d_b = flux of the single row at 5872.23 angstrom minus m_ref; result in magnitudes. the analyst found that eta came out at 1.8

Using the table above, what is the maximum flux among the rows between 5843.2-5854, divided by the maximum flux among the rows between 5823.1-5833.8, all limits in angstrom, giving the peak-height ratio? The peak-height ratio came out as 0.97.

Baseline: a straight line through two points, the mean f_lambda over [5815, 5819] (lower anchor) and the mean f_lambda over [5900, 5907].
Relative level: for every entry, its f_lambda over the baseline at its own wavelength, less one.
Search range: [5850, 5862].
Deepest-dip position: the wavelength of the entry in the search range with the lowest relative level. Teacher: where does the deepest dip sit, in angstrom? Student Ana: 5858.72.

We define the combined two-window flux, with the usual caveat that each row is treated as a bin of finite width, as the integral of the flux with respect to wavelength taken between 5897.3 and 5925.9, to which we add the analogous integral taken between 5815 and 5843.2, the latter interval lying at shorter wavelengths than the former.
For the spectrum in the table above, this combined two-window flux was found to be 438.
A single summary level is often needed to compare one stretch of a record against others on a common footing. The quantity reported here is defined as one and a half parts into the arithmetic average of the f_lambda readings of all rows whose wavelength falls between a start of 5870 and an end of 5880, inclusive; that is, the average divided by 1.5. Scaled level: 5.24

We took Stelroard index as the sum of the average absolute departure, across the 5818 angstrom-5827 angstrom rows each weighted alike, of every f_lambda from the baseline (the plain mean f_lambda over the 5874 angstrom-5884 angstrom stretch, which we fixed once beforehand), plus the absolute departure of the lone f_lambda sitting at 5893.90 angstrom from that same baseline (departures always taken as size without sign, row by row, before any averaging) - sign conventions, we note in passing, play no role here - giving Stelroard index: 2.18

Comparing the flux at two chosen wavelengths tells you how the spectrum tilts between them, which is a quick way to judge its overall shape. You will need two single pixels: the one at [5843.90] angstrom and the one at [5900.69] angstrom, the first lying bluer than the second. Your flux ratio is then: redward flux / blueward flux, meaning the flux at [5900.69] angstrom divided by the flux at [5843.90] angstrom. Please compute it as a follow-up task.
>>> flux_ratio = 0.87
